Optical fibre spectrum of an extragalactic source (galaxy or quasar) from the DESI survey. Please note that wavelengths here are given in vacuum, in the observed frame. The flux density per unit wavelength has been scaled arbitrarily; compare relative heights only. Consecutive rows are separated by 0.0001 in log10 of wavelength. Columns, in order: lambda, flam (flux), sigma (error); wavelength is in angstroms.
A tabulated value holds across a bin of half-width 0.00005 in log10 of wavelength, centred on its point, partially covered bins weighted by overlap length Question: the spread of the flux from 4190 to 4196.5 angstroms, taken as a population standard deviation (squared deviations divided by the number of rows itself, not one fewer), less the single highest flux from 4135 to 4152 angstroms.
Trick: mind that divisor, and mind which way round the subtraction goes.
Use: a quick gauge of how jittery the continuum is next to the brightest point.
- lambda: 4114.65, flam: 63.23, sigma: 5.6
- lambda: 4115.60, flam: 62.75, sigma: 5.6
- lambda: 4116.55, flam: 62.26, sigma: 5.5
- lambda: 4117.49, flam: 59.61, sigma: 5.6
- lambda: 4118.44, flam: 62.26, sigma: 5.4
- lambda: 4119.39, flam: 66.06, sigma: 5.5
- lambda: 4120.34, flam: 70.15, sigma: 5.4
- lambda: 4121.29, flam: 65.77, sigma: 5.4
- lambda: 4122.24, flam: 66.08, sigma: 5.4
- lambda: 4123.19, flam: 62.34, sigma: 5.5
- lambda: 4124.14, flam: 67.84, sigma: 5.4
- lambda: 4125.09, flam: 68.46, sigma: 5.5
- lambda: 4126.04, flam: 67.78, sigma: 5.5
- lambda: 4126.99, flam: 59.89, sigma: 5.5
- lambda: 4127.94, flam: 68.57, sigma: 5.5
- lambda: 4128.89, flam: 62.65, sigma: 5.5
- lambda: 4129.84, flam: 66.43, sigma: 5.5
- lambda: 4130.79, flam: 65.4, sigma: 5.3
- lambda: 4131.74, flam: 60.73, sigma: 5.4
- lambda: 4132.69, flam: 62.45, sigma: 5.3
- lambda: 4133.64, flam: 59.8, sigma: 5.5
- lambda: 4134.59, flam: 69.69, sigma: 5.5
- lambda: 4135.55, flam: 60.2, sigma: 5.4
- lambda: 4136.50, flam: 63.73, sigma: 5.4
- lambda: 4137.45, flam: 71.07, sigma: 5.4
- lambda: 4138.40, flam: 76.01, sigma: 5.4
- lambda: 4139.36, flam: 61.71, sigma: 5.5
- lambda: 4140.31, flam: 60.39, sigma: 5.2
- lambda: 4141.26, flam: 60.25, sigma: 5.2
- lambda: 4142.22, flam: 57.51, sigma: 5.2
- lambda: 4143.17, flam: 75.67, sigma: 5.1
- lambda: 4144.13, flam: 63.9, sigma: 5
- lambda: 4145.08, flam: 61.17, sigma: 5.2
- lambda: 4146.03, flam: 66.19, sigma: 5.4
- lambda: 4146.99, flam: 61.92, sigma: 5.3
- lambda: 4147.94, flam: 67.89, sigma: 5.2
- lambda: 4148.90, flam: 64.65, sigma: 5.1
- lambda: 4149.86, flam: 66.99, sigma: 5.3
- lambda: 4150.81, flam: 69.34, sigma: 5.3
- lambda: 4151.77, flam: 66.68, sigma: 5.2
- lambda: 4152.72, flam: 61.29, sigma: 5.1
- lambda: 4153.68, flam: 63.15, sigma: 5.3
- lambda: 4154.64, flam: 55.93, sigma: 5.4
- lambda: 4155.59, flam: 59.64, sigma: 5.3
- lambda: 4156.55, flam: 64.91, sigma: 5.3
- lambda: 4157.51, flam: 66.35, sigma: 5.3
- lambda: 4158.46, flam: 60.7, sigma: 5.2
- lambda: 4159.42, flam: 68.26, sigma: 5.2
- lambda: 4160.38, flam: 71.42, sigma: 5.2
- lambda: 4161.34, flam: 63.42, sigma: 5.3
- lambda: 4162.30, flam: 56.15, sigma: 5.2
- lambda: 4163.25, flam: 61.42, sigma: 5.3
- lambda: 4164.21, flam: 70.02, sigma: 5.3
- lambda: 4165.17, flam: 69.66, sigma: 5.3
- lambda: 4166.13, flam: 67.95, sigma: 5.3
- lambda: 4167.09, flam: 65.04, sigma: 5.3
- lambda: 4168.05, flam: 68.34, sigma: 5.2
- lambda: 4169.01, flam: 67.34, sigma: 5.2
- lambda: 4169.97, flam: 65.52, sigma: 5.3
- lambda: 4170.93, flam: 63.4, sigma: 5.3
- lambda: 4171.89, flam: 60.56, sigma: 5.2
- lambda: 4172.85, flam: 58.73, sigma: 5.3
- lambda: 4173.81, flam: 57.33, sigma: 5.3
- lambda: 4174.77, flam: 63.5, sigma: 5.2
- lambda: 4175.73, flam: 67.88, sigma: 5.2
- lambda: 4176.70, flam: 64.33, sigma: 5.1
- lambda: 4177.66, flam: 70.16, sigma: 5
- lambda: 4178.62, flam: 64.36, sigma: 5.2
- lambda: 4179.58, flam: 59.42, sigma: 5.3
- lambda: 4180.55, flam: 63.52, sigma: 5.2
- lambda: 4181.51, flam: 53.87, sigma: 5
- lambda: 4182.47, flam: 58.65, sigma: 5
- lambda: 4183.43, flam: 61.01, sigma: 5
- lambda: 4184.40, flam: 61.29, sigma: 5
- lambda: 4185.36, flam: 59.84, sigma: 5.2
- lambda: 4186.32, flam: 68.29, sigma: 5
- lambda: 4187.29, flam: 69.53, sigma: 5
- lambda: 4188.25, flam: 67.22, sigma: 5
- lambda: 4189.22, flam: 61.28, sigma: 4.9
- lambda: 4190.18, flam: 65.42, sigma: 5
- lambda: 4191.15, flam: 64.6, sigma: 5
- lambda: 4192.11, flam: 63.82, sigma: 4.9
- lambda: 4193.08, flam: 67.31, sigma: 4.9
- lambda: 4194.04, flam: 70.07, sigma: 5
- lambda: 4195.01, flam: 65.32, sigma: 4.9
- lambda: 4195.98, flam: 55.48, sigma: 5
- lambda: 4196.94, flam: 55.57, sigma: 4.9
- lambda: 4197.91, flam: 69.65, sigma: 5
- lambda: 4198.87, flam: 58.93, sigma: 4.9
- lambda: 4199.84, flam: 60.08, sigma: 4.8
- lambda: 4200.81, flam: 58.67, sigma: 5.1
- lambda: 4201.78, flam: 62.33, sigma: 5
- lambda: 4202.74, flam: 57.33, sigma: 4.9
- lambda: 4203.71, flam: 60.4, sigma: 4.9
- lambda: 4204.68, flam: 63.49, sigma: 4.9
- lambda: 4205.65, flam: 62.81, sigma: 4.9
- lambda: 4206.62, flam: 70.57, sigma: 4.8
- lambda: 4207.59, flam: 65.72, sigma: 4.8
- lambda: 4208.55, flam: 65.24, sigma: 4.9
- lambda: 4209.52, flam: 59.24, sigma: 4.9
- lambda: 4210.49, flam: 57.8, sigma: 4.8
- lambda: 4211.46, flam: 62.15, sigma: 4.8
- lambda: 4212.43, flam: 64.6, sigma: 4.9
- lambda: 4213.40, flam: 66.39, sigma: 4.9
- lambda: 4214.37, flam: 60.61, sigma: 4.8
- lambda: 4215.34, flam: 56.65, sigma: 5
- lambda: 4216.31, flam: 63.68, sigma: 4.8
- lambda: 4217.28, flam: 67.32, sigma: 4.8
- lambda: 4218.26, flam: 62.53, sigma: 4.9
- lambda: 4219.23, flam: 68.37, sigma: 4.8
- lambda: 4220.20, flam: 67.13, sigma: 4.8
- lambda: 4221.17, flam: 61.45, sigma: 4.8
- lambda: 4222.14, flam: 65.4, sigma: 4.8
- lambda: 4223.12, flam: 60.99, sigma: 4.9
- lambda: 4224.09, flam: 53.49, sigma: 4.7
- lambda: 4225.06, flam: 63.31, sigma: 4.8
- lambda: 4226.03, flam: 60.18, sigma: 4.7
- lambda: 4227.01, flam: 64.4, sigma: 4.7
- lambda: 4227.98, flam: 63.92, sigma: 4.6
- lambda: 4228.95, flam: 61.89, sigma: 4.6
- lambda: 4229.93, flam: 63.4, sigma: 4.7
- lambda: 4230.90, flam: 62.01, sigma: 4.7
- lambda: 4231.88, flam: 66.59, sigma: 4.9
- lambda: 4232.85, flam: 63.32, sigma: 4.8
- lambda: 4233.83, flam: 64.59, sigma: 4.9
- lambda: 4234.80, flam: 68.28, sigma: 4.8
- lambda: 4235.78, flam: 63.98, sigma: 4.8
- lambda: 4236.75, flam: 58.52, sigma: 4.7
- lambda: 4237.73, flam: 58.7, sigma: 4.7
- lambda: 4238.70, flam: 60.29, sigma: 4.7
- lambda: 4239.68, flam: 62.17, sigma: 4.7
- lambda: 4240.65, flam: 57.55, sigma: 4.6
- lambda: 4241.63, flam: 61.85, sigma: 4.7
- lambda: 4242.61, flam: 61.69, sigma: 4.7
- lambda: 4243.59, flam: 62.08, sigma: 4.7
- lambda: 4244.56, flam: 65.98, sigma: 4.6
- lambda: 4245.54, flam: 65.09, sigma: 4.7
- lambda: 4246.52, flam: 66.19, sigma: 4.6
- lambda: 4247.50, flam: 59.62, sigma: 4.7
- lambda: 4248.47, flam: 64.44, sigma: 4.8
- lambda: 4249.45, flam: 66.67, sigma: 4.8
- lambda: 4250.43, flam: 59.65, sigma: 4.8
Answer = -72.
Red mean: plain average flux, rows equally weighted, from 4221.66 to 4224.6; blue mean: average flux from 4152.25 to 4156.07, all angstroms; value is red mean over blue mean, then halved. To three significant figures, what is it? 0.500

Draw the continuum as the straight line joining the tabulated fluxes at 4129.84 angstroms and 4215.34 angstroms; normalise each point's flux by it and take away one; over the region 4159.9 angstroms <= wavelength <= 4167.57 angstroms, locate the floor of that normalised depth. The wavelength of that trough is 4162.30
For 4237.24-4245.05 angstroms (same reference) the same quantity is 4240.65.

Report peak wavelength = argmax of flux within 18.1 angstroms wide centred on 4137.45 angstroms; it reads 4138.40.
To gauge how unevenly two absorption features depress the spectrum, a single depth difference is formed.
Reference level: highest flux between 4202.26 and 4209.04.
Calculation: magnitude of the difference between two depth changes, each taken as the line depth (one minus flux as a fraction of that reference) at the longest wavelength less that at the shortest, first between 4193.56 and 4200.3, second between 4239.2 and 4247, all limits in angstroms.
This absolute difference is 0.20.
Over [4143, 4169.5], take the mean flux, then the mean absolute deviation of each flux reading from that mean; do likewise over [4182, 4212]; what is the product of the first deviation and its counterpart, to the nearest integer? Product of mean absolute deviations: 13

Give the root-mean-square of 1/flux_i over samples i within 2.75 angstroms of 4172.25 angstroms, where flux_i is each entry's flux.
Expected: 0.0163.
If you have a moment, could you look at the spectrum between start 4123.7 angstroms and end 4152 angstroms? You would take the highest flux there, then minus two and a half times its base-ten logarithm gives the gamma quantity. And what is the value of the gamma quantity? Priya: -4.70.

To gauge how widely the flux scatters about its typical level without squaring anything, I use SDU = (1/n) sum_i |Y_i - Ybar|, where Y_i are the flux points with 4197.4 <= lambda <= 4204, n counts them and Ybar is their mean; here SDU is 2.8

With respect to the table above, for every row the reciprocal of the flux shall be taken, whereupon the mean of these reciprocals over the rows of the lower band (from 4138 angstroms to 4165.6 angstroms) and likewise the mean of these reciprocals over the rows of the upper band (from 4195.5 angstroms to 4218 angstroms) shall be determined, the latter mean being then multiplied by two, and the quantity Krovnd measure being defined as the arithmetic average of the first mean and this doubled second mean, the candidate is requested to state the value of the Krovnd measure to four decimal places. 0.0240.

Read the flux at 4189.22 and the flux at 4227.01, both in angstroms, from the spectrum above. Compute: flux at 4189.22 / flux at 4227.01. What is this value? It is 0.95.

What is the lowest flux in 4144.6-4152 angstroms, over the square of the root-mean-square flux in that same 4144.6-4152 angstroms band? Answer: 0.0142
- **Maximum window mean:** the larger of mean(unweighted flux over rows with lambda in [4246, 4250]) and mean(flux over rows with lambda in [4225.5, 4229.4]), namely 64.2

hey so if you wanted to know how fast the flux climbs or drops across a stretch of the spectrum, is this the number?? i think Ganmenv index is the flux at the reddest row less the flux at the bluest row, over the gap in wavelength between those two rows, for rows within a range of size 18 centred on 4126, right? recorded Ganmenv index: 0.59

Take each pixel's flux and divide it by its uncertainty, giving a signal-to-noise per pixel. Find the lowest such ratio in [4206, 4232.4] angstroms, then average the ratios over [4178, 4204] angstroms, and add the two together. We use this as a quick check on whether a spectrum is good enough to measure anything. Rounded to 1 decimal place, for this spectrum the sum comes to 23.8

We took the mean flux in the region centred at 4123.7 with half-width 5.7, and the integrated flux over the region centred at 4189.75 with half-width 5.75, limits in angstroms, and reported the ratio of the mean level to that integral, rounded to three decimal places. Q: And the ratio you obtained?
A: 0.087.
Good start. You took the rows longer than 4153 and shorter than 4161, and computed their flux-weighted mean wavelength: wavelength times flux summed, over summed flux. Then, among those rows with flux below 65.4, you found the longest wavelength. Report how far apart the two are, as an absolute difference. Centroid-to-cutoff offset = 1.3 angstroms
